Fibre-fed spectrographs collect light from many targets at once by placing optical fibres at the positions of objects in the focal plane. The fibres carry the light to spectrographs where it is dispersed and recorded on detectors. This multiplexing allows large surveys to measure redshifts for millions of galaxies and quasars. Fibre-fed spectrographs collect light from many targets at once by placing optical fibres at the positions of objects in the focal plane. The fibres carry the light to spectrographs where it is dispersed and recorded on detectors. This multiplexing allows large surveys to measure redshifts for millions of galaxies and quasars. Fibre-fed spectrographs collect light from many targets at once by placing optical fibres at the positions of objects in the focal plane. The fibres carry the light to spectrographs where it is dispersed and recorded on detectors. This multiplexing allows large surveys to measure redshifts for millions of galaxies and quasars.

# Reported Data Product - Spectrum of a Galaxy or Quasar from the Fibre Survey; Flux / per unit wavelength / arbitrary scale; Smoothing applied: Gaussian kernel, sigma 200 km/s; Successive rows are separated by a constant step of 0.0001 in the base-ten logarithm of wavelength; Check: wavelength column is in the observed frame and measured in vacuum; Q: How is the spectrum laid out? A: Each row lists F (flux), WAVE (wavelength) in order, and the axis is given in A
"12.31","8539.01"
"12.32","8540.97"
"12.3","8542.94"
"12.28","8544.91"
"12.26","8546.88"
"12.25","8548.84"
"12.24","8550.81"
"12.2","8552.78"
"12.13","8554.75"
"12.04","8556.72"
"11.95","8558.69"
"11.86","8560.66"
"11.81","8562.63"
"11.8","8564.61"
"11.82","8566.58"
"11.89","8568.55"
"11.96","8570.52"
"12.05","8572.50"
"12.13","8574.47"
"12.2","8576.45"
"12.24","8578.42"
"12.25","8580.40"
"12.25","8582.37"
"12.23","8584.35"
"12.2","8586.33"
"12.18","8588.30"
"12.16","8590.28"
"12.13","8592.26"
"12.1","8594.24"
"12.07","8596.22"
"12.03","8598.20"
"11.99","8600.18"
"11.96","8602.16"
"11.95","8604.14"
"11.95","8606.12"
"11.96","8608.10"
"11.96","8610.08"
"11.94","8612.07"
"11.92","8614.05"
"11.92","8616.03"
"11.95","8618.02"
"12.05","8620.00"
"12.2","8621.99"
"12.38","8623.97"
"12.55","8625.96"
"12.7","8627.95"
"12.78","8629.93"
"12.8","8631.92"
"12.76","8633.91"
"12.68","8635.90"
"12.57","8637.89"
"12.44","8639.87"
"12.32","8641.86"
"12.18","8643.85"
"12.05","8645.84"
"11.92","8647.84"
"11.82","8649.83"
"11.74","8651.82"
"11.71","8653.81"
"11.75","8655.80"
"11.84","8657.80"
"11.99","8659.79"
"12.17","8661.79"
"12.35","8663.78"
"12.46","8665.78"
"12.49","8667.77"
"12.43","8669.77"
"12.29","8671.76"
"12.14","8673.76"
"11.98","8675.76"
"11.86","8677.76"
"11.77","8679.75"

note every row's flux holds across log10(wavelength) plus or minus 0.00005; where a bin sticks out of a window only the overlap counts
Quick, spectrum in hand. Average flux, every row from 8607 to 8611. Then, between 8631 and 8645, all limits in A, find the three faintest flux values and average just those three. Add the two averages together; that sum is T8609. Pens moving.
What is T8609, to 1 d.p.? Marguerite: 24.3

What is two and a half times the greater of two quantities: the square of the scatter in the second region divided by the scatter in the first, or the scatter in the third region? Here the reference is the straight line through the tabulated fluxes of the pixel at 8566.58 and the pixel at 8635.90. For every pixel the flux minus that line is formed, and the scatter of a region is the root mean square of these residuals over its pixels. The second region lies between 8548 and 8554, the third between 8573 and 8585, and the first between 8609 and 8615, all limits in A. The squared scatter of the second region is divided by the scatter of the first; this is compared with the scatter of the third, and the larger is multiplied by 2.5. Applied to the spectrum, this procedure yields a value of 2.1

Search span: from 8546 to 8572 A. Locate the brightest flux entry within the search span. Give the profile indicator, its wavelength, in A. 8546.88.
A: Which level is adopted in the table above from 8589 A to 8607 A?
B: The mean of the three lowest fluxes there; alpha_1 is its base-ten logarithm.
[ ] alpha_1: 1.08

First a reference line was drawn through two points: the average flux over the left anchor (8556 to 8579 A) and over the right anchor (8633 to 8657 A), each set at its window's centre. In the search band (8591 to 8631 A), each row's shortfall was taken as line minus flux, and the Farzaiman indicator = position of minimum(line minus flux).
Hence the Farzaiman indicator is 8629.93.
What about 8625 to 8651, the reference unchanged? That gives 8631.92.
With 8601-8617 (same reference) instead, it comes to 8602.16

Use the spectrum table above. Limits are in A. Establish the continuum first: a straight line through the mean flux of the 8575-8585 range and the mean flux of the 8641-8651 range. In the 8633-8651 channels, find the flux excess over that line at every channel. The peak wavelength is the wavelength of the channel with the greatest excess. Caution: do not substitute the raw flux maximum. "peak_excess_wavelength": 8633.91 A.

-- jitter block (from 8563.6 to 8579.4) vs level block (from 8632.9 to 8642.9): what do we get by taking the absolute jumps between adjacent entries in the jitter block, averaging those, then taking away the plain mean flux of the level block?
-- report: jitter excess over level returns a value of -12.5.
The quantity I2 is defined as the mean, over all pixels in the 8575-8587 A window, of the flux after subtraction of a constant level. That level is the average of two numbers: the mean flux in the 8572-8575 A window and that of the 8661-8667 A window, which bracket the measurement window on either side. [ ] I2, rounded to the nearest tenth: 0.0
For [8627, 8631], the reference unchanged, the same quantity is 0.5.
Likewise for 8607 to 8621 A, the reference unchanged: -0.3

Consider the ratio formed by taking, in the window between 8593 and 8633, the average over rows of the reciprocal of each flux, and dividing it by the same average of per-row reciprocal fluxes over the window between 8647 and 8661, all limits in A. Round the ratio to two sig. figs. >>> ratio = 0.97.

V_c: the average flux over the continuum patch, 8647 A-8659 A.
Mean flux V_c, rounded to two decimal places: 11.80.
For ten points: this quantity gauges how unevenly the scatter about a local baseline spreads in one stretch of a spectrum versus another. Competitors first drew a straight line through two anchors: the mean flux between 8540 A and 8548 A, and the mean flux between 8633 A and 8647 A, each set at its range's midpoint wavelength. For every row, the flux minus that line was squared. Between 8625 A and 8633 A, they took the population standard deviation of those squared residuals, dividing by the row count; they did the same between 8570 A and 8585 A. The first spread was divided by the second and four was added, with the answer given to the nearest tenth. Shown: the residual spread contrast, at 5.2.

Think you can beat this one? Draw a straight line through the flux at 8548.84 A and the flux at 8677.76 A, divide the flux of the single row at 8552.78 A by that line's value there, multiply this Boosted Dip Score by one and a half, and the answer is 1.50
